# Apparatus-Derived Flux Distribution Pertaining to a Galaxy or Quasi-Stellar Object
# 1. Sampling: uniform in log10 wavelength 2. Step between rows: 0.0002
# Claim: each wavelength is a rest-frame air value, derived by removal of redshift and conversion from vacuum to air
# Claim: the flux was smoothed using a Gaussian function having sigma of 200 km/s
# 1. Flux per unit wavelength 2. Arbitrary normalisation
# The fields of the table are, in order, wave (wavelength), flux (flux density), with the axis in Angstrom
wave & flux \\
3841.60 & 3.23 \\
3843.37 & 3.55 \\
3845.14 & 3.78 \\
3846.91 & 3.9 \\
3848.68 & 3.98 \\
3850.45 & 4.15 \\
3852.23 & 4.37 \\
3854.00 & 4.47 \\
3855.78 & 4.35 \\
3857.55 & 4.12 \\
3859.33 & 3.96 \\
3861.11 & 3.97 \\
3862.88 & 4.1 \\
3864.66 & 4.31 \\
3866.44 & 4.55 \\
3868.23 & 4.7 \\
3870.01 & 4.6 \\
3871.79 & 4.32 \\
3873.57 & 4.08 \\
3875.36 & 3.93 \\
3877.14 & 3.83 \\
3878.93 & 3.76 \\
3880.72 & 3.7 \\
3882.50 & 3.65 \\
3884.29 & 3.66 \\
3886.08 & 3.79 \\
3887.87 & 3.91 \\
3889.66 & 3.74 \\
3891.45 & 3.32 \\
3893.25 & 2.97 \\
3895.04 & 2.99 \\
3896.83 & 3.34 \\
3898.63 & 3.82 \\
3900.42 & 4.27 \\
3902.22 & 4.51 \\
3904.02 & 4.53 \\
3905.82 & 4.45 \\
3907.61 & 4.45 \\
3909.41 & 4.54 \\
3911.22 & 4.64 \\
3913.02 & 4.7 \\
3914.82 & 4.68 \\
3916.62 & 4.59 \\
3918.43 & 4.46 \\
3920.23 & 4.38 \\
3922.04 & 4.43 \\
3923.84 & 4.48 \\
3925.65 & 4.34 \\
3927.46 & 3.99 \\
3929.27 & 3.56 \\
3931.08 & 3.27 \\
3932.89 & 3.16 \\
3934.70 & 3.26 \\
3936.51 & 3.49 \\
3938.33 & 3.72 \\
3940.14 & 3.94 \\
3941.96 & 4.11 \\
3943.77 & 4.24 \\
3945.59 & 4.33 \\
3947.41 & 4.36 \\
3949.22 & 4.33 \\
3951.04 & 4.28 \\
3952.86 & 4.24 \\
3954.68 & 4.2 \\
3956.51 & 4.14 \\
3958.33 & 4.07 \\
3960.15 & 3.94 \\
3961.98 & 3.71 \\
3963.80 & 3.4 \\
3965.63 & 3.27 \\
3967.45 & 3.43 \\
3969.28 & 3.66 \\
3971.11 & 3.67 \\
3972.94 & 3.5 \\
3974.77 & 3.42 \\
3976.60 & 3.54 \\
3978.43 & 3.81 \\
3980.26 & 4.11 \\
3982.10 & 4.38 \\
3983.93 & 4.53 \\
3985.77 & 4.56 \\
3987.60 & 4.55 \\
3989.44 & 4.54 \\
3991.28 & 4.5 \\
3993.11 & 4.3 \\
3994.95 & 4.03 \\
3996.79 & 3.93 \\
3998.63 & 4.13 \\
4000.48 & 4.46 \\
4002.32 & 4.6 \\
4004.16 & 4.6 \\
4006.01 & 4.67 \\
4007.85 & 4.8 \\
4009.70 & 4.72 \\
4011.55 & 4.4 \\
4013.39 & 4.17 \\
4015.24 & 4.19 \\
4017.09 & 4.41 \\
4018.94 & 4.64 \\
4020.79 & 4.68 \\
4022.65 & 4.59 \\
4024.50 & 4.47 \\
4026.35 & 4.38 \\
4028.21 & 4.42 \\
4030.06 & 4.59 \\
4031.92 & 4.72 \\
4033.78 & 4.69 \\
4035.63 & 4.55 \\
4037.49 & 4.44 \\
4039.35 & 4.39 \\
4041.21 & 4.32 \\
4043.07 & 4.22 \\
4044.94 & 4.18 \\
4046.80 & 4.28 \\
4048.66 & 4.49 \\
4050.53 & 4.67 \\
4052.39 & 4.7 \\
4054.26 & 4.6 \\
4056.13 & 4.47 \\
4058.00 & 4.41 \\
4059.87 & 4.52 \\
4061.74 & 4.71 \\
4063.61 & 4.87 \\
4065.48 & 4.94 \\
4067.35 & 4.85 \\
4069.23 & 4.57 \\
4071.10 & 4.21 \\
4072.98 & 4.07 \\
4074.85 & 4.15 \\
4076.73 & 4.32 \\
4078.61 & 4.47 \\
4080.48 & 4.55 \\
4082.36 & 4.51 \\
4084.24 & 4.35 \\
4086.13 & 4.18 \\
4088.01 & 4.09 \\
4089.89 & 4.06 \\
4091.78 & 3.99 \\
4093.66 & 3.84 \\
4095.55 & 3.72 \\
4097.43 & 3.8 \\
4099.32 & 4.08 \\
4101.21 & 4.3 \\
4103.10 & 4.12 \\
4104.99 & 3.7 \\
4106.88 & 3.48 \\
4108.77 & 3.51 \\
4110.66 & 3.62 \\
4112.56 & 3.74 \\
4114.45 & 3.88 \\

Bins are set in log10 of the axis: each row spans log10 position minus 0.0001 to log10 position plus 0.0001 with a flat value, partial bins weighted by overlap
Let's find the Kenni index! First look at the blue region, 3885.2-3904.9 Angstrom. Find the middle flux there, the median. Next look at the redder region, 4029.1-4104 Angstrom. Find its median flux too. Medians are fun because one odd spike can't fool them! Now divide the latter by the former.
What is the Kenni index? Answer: 1.16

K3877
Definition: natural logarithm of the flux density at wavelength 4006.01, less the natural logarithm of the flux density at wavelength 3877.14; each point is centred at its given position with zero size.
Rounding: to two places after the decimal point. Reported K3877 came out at 0.20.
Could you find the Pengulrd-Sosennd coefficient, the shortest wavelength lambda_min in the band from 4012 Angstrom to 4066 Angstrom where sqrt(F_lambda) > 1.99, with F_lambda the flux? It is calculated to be 4013.39 Angstrom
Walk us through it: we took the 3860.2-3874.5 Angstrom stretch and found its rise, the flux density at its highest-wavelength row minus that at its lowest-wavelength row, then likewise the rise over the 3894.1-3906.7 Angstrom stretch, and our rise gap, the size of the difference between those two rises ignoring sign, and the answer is 1.35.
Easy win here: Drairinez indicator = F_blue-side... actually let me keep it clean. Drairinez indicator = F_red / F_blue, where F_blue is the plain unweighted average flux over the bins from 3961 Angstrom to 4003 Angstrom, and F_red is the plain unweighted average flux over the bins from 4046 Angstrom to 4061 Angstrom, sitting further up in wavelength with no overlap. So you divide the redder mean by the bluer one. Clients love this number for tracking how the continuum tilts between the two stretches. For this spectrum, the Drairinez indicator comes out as 1.13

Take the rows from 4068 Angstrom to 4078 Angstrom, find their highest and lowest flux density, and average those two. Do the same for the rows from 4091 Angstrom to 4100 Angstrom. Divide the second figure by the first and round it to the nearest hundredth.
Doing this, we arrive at 0.90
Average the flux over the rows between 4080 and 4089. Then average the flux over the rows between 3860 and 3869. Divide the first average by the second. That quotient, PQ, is 1.00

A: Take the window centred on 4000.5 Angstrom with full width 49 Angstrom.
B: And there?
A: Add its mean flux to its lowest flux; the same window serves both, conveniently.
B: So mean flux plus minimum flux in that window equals 7.9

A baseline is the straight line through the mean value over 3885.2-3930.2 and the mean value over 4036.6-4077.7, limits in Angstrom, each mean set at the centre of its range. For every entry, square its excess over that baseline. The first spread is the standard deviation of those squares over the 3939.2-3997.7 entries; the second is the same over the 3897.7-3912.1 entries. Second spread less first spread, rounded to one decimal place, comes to -0.2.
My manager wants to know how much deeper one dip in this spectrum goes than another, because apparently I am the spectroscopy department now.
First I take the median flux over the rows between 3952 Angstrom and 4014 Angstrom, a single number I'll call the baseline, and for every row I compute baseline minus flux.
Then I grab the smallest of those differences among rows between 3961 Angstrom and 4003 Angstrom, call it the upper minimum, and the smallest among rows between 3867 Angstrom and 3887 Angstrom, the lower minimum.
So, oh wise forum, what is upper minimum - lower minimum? 0.10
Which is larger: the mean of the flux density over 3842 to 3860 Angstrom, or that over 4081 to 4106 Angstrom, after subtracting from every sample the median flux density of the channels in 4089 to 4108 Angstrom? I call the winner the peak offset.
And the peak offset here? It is 0.148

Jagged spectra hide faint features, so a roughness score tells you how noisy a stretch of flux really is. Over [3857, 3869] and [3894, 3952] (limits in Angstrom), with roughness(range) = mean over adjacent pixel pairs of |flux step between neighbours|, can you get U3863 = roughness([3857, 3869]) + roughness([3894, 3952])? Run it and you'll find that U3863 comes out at 0.308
